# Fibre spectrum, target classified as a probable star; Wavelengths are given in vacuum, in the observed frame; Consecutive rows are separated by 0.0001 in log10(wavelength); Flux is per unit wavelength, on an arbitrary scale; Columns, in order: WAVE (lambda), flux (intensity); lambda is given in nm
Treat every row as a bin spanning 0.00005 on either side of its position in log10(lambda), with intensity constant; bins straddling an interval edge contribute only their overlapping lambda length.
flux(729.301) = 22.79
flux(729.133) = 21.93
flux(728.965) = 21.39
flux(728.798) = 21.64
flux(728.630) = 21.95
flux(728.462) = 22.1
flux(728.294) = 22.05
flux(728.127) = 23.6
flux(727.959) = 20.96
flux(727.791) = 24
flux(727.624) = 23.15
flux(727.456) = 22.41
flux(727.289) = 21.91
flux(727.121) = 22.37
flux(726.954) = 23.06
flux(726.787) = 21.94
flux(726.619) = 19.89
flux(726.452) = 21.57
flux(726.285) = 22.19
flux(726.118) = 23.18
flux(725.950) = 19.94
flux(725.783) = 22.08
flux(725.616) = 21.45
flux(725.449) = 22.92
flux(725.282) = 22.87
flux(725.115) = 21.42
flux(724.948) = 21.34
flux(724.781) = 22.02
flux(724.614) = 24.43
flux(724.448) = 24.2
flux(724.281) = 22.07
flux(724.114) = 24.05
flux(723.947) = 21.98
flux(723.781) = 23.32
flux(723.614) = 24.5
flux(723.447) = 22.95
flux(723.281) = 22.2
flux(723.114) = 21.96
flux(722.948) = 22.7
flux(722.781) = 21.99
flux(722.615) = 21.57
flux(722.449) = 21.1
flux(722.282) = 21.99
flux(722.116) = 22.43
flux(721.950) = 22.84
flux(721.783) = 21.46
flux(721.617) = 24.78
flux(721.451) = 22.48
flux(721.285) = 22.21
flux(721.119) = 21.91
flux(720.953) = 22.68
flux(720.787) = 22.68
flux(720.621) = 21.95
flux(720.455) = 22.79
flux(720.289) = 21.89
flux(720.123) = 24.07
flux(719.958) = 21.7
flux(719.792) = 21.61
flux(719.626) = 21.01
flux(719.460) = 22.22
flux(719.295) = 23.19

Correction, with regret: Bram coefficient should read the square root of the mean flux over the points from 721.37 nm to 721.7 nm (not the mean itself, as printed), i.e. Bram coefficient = 4.86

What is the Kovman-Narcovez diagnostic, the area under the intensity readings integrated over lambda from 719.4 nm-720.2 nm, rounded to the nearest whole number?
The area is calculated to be 18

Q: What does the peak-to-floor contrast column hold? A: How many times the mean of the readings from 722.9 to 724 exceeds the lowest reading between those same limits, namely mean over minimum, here 1.04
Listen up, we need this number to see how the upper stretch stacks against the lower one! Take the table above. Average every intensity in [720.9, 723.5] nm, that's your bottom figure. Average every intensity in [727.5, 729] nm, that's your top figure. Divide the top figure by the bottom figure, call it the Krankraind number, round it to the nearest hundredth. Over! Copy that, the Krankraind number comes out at 1.00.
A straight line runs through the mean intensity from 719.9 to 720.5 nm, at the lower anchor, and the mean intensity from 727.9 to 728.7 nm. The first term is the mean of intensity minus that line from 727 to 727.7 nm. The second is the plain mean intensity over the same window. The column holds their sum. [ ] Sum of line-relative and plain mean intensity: 22.7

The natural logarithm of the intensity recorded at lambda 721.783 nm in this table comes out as 3.07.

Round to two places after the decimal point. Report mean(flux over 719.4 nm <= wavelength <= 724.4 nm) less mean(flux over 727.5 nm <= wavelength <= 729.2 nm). 0.16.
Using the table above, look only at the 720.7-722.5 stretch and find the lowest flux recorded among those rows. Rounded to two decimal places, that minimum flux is 21.10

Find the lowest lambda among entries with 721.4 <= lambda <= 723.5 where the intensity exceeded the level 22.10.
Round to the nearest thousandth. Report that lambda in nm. 721.451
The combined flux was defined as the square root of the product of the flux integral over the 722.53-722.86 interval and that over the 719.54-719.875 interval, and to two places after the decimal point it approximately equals 7.16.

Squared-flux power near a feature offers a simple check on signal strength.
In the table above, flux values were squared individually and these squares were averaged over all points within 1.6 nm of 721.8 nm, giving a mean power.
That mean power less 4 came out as 494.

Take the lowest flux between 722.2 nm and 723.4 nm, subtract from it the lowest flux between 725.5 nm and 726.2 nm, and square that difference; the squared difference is 1.3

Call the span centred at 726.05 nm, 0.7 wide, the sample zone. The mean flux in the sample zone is 21.8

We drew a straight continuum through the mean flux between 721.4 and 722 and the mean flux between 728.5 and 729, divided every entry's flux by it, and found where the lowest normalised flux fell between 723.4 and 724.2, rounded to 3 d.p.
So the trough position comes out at 723.947 nm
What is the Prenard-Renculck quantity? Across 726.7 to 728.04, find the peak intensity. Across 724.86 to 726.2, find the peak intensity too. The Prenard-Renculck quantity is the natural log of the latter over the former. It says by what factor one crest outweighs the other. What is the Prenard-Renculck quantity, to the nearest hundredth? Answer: -0.03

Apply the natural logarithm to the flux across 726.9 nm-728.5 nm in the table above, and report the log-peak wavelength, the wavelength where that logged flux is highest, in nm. 727.791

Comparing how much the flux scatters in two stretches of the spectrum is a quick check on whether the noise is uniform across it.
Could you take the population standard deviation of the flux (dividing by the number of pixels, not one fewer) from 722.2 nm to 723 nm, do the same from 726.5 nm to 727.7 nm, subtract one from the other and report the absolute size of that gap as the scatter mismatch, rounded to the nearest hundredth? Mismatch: 0.48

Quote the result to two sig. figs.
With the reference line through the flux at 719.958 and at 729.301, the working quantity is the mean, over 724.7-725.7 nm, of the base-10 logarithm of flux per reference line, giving -0.0062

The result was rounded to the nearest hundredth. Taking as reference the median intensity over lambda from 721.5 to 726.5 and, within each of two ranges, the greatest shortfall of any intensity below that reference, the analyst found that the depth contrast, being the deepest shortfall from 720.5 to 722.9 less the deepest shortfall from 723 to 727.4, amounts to -1.21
